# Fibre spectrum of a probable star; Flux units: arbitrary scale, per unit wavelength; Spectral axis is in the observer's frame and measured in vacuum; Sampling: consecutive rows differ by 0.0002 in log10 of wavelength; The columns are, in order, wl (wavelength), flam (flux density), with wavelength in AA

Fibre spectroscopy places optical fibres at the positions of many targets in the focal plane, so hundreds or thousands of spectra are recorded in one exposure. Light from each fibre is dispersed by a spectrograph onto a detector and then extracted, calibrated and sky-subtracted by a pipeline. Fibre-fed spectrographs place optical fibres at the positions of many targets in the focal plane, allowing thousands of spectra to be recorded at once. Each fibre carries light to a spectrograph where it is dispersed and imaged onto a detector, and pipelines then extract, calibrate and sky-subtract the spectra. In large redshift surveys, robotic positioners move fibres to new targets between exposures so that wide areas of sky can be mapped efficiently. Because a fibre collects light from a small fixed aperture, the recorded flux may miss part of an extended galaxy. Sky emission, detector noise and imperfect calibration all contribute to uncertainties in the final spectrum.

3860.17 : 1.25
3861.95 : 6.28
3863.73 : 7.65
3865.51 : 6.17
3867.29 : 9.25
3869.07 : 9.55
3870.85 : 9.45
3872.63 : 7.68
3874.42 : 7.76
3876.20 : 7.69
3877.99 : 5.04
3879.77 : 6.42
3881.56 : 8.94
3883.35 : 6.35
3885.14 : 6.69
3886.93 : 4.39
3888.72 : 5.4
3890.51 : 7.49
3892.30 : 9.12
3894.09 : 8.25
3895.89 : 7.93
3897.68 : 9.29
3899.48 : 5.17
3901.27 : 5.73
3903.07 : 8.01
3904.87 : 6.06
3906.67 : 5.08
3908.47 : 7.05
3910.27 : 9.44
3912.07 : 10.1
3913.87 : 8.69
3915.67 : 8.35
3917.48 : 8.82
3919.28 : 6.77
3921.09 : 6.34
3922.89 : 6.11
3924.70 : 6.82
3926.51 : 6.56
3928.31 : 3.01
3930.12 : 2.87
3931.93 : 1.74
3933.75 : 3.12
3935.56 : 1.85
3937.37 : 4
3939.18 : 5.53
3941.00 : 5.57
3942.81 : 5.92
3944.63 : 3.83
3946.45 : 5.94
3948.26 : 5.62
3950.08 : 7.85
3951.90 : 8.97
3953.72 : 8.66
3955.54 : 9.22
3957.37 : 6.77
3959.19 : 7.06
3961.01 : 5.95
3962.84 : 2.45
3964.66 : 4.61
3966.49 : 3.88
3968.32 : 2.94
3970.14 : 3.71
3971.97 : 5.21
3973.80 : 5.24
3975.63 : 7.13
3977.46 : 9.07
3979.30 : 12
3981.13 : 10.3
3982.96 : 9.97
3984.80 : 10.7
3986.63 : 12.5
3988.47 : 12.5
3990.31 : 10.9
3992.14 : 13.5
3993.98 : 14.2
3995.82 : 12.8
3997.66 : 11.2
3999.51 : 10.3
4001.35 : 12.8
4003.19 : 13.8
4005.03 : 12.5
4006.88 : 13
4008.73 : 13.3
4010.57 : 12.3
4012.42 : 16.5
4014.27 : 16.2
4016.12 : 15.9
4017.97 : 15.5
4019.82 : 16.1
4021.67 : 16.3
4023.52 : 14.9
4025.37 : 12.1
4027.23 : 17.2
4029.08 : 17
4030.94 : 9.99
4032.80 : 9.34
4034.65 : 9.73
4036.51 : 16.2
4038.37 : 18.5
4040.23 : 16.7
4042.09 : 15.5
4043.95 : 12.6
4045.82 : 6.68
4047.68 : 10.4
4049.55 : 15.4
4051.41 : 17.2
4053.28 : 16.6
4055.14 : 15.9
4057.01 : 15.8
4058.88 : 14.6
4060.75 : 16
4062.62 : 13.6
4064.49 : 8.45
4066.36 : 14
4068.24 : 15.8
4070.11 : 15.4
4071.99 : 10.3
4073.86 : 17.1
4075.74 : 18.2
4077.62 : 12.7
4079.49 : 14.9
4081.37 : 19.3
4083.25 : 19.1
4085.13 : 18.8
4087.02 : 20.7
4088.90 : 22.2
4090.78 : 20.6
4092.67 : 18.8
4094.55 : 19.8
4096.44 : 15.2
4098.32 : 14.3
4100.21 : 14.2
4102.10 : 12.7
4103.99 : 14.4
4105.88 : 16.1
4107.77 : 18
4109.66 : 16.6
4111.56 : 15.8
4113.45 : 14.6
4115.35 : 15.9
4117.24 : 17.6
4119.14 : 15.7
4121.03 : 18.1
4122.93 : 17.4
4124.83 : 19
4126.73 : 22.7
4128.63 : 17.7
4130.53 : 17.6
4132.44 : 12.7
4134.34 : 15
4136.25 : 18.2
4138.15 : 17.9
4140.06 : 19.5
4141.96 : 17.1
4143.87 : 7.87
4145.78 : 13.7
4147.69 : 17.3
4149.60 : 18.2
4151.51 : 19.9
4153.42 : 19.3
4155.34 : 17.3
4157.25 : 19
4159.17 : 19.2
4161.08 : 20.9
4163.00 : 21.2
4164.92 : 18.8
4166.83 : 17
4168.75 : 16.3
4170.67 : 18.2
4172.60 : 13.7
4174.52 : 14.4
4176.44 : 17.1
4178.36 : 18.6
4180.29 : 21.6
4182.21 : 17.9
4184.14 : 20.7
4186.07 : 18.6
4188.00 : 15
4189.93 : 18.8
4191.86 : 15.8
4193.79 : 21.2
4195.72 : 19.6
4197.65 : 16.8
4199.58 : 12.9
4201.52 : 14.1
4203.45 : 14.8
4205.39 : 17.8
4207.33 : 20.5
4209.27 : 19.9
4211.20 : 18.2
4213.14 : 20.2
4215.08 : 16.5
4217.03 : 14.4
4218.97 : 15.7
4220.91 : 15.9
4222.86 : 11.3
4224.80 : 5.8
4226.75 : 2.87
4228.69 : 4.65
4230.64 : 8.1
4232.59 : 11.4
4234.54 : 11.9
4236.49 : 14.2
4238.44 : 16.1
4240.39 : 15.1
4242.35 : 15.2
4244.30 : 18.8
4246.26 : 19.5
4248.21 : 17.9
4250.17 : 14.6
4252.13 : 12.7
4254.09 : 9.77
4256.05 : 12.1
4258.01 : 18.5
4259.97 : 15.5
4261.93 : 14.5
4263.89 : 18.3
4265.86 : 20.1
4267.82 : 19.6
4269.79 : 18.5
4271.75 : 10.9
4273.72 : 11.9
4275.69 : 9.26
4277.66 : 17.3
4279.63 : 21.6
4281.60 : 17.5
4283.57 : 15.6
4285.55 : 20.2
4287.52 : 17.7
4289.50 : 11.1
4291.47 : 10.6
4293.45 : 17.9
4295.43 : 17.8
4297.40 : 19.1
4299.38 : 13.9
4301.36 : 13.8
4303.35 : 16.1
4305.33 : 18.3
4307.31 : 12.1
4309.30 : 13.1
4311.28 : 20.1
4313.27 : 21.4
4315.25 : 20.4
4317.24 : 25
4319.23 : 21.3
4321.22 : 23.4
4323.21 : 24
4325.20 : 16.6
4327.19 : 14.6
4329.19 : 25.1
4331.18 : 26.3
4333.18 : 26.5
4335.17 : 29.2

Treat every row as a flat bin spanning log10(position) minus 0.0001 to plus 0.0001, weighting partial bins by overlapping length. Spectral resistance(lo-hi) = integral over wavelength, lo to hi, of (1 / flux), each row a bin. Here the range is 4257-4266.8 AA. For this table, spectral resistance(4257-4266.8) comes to 0.573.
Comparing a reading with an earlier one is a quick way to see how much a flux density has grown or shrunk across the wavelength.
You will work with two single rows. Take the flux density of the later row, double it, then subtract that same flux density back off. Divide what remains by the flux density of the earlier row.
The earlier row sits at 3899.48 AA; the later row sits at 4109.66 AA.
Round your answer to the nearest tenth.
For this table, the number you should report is 3.2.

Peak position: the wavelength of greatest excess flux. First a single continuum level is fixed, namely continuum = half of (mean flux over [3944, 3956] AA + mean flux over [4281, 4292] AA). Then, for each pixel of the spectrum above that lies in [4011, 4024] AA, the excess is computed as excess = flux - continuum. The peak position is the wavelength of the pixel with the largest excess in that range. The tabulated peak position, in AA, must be 4012.42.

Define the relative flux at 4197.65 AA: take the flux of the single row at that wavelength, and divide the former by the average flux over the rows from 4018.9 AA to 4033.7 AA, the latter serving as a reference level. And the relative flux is 1.2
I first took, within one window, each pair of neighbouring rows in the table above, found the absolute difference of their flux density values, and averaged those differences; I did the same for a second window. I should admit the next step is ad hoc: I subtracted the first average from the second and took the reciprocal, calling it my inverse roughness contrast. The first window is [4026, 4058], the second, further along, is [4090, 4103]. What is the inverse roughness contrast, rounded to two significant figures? -1.1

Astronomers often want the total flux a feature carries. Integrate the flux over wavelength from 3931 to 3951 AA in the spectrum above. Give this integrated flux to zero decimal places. 93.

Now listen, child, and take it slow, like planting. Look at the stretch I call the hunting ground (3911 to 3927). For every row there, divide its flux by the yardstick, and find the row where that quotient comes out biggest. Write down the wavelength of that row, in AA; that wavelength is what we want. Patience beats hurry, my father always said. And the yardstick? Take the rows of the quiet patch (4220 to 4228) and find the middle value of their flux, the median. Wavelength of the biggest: 3912.07 AA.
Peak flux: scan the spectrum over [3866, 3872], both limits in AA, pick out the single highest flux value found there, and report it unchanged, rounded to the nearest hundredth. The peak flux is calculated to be 9.55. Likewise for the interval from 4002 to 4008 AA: 13.80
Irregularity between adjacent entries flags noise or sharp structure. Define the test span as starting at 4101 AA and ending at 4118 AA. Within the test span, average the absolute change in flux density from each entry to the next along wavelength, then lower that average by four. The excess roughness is -2.5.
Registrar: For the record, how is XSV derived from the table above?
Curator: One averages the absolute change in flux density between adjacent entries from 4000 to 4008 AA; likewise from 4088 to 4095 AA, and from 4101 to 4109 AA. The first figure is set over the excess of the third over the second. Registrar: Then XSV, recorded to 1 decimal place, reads 3.1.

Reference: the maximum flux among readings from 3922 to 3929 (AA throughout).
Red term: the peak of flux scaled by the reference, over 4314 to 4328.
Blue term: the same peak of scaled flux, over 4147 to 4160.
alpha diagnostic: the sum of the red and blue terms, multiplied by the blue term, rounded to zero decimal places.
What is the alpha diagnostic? 19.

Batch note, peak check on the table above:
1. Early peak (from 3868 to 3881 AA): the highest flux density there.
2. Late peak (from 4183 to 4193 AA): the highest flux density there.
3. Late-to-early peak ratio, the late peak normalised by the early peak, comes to 2.17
